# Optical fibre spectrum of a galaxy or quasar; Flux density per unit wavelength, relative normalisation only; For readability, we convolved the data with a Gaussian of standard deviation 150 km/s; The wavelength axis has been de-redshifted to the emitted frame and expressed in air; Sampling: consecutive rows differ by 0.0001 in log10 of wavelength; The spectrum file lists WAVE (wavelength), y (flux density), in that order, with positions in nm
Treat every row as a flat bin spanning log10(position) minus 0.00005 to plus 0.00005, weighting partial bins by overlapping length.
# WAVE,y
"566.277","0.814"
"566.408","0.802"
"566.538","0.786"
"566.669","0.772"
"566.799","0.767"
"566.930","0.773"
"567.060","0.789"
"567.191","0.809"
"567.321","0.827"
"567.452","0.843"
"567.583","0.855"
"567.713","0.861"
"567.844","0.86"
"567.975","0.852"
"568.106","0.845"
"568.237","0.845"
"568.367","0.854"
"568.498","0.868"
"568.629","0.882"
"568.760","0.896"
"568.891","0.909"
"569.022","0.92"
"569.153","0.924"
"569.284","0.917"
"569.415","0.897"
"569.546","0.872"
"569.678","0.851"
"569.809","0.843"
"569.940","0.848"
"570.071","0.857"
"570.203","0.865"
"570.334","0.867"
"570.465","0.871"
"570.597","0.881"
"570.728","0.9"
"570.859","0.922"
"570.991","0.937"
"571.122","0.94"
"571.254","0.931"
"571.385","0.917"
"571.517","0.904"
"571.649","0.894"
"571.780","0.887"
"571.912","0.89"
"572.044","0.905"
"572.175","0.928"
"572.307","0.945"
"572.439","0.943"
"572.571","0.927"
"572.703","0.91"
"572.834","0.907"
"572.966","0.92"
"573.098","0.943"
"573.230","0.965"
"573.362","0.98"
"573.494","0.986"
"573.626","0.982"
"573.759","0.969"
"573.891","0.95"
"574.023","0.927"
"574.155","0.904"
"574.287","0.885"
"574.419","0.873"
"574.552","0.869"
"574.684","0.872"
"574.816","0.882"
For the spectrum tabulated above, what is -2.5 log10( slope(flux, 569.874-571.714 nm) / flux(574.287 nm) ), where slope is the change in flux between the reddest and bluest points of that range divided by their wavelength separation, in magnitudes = 3.79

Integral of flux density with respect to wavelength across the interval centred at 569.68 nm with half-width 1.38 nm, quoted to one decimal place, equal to 2.4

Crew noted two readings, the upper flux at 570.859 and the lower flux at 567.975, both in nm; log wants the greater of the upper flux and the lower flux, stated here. 0.92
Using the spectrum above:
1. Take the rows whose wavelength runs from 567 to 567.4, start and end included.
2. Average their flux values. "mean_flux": 0.81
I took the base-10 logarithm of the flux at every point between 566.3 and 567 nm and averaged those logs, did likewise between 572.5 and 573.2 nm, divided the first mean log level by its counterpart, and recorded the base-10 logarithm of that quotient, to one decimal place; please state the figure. 0.5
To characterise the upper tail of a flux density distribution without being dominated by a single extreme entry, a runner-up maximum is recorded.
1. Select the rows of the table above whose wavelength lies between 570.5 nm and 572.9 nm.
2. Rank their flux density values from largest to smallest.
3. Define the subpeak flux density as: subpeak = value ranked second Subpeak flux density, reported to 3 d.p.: 0.943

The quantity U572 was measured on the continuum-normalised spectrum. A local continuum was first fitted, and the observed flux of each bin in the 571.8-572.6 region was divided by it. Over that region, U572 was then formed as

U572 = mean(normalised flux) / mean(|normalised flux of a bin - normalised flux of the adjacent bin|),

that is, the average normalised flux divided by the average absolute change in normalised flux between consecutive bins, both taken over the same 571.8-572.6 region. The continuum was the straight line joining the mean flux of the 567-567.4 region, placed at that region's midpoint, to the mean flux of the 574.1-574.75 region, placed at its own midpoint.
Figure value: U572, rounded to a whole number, 64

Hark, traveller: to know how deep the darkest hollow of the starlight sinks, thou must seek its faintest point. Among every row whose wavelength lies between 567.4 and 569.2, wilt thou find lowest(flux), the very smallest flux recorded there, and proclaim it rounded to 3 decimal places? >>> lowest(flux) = 0.843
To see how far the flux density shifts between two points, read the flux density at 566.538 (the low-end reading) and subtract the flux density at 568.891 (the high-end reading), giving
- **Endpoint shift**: -0.123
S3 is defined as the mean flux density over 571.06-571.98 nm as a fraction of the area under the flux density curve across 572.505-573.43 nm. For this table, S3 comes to 1.05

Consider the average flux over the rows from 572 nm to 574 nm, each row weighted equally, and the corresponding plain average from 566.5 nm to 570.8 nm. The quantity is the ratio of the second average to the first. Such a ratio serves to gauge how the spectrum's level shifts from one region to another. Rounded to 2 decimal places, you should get 0.91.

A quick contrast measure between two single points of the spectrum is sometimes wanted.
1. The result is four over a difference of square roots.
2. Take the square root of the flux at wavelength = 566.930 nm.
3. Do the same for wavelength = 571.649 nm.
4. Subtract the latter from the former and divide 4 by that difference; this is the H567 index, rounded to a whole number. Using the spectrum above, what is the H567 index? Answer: -60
